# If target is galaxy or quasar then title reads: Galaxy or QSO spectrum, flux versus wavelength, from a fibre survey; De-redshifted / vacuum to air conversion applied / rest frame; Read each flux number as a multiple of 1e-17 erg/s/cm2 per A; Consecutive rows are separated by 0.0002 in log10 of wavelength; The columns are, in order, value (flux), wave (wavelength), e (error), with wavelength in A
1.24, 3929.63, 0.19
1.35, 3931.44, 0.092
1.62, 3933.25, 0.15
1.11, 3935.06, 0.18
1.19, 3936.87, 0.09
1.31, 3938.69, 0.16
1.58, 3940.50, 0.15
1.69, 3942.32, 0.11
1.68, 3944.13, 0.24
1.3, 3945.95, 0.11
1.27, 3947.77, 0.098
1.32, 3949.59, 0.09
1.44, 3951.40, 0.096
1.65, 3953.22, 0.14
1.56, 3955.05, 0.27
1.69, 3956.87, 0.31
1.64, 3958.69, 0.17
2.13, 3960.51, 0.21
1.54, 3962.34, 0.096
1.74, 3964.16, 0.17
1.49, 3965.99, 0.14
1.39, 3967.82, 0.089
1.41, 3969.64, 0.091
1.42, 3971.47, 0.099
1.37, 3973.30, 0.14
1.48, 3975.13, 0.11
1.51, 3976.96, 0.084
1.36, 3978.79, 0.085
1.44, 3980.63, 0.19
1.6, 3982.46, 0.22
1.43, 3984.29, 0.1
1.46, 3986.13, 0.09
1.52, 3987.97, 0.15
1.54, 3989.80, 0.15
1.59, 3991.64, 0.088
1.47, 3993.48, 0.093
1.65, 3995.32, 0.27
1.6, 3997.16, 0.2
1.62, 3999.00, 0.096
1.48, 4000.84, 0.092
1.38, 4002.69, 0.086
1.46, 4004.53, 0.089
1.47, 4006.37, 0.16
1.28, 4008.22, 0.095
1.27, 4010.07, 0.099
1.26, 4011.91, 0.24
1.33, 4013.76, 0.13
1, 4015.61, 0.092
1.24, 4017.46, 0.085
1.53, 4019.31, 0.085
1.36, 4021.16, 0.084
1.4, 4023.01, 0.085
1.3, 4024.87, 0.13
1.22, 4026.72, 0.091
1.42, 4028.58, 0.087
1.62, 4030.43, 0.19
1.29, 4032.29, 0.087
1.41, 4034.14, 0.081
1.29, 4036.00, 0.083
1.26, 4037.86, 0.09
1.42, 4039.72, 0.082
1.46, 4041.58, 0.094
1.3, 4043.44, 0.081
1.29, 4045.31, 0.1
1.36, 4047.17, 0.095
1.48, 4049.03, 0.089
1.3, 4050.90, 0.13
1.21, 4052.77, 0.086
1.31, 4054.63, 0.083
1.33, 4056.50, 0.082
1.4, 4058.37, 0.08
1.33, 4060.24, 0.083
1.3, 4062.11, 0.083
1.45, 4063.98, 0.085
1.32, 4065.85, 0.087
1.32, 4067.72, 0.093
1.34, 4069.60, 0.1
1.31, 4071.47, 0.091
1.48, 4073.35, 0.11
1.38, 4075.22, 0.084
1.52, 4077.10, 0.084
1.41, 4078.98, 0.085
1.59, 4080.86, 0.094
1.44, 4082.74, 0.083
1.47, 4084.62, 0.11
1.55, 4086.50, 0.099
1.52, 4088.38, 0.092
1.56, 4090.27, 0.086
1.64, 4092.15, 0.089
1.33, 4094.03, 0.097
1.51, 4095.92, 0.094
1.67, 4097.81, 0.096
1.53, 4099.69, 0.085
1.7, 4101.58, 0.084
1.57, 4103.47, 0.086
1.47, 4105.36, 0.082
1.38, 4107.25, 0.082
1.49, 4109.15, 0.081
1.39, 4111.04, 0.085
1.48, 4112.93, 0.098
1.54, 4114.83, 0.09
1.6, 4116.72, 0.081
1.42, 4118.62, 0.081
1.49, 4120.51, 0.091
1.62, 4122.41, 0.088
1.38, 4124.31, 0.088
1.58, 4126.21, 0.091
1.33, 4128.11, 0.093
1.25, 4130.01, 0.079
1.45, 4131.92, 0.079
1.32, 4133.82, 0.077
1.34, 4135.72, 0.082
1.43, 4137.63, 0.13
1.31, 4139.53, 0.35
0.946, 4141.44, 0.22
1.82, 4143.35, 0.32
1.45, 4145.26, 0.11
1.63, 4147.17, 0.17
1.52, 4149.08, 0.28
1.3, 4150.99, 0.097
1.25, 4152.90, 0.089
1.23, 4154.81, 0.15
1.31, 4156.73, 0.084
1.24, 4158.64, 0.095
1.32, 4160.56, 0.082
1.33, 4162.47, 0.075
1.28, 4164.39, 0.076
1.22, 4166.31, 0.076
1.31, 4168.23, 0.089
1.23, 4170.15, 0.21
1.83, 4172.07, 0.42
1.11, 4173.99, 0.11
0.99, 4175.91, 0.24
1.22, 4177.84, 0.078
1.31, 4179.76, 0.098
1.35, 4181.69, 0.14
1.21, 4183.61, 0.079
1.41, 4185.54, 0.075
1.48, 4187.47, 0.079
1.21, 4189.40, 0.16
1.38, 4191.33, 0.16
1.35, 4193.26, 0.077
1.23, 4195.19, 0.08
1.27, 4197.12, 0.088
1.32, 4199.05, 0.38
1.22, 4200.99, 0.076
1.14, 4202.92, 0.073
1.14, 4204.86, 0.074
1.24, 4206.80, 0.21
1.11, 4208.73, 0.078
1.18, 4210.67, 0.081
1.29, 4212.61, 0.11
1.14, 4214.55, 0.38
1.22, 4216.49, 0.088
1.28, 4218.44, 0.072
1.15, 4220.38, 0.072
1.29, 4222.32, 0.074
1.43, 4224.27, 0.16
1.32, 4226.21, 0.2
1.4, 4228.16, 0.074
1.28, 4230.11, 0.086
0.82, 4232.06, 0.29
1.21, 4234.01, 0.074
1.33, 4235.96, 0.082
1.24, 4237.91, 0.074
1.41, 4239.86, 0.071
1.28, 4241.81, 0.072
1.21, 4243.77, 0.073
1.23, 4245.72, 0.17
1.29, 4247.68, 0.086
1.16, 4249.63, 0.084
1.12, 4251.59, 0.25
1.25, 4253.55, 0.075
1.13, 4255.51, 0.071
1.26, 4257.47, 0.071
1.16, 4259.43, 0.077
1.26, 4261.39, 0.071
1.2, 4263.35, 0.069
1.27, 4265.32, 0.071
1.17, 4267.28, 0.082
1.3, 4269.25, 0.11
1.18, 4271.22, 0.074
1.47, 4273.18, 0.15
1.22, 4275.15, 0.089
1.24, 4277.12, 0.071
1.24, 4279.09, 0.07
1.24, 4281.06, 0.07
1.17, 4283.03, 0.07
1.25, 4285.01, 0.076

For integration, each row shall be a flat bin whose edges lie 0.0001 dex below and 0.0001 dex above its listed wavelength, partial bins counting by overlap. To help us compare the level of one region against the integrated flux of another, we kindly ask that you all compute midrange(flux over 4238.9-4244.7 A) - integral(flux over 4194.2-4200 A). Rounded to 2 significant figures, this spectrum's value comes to -6.1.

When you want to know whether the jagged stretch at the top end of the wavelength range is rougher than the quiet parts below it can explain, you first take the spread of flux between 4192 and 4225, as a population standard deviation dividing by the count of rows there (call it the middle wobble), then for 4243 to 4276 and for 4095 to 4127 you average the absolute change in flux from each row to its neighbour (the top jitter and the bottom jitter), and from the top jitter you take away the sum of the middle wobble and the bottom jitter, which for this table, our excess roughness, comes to -0.096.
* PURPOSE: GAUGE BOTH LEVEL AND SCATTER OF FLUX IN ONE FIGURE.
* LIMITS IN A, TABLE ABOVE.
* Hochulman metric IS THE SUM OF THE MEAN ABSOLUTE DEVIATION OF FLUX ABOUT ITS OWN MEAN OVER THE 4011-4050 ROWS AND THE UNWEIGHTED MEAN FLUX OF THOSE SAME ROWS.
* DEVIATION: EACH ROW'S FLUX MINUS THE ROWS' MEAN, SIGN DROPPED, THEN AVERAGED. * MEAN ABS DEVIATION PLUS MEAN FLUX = 1.44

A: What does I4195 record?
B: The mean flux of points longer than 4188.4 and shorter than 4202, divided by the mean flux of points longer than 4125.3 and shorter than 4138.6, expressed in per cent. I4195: 93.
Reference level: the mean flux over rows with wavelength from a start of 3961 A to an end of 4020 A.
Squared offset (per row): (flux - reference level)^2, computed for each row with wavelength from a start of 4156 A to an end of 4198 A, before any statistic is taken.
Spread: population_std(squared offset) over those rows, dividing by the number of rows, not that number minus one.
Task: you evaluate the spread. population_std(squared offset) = 0.050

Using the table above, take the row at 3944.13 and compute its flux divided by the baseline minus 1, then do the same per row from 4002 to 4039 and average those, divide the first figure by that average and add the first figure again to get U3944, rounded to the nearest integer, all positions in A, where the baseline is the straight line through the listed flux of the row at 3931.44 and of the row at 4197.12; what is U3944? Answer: 20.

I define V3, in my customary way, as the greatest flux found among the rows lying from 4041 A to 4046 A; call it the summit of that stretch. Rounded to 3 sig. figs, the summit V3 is 1.46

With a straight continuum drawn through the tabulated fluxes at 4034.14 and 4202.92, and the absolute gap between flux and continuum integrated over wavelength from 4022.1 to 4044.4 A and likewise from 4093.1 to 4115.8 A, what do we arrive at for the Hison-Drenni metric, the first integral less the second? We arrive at -2.6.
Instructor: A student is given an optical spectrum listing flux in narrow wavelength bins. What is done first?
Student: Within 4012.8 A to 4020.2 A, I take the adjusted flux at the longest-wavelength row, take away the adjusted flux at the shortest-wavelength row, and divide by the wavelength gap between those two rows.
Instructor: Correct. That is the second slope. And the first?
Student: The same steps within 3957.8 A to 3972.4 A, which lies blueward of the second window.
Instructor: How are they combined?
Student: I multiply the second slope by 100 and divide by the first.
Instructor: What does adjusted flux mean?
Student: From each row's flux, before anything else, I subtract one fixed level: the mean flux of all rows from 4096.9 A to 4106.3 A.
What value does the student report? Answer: -209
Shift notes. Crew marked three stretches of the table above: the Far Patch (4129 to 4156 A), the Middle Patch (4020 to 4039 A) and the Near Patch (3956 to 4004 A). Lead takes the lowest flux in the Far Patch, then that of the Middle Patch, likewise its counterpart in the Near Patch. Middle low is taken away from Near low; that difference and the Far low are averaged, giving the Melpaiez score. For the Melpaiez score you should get 0.54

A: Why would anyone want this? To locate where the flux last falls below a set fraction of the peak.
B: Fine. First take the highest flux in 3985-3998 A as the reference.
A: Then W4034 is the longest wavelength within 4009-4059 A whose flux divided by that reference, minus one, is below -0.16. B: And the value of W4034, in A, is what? 4056.50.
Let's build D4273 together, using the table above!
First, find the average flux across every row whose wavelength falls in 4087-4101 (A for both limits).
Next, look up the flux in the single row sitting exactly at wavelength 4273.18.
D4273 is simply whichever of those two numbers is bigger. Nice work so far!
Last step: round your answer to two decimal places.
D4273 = 1.54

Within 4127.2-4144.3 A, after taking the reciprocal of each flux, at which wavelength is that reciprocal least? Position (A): 4143.35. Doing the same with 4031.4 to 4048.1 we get 4041.58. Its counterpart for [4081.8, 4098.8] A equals 4097.81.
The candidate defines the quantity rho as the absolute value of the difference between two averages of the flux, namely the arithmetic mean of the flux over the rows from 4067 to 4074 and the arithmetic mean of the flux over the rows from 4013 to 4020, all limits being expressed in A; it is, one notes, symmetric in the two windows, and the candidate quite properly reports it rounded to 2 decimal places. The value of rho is 0.09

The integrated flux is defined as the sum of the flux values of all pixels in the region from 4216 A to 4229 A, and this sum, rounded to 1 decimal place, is 9.1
